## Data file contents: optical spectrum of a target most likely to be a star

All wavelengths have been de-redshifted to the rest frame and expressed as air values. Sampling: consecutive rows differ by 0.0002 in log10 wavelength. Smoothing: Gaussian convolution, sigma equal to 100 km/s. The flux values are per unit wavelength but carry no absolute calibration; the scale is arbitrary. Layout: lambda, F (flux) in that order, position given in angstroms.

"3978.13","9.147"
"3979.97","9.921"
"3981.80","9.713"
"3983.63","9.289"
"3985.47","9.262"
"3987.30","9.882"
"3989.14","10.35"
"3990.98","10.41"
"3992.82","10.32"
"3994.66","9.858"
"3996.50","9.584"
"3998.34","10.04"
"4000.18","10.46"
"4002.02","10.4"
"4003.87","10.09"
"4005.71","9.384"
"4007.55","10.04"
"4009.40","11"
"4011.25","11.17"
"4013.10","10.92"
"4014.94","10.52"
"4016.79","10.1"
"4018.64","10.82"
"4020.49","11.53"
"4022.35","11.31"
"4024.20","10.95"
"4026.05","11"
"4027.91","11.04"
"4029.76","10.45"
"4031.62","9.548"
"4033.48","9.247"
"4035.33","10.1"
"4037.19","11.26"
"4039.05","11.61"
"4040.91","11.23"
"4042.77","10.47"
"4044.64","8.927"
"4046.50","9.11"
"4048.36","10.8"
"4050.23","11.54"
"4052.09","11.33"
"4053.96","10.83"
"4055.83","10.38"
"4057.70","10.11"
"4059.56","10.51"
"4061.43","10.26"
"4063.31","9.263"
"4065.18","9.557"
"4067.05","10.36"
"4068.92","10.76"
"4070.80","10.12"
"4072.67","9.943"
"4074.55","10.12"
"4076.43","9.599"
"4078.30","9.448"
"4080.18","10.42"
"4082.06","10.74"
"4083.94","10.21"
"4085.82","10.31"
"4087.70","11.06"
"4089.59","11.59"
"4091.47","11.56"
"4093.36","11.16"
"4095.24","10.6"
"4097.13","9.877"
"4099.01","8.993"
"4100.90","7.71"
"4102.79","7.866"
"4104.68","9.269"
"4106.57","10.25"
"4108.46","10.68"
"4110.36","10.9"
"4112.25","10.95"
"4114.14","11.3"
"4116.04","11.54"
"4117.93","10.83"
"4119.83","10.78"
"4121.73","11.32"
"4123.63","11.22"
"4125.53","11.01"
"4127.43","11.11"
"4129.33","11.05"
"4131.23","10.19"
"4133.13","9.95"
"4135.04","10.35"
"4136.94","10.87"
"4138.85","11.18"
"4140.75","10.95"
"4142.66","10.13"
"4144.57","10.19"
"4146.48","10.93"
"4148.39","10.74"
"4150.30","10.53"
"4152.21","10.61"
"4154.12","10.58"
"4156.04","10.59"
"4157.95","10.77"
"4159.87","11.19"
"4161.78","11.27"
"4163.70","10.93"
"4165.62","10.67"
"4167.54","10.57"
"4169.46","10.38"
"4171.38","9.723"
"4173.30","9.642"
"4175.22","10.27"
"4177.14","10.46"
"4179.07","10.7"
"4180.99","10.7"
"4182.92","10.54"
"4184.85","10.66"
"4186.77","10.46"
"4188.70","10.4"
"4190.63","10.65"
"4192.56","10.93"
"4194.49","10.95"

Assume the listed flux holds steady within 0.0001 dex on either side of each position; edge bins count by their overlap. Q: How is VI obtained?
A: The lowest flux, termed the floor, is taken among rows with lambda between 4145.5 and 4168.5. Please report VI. 10.53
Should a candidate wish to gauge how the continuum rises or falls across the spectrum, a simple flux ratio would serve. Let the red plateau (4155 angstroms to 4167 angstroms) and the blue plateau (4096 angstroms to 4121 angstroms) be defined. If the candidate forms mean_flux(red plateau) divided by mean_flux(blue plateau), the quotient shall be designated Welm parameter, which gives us 1.08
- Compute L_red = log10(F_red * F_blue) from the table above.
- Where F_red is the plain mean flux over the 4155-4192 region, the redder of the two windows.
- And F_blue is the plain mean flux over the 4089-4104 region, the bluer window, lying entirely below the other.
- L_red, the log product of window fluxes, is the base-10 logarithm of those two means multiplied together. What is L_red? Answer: 2.02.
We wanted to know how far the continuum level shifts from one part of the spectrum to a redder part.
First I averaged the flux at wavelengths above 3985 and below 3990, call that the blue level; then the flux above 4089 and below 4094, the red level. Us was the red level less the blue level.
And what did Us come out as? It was 1.6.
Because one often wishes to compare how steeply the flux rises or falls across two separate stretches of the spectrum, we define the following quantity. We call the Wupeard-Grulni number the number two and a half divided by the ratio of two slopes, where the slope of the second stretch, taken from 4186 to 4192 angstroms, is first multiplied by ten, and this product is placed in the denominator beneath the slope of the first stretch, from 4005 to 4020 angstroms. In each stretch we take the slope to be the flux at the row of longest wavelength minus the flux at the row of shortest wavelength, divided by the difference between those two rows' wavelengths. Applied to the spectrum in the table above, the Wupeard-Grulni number 11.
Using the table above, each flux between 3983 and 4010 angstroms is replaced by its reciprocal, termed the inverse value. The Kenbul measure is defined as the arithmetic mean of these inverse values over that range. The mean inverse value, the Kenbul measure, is 0.100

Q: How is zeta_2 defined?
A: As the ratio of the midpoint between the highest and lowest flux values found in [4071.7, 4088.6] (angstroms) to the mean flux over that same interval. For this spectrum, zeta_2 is 1.00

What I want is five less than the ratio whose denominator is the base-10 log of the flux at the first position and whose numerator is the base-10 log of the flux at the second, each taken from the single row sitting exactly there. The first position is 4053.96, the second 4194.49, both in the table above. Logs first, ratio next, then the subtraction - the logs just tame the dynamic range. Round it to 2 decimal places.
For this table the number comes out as -4.00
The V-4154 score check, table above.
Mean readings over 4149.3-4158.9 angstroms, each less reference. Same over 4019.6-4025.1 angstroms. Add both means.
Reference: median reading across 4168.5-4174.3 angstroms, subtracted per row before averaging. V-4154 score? 2.4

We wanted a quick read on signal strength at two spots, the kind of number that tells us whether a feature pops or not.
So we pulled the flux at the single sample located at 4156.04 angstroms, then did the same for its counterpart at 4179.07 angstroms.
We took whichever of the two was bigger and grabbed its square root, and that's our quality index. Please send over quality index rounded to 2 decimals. 3.27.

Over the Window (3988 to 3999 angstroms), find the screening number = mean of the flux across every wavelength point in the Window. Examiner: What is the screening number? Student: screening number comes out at 10.1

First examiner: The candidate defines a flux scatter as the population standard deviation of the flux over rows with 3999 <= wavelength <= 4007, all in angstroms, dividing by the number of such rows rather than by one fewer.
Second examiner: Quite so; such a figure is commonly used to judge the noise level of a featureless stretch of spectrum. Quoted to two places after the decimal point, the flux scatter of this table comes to 0.43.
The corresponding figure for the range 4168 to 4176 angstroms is 0.32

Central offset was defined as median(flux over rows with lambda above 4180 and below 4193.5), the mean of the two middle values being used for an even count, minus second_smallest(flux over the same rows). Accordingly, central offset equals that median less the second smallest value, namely 0.19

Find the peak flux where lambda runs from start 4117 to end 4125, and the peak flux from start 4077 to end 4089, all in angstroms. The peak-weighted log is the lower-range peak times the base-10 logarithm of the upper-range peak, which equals 11.7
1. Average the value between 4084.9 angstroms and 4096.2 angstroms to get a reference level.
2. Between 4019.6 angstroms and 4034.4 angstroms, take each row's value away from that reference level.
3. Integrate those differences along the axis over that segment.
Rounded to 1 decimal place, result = 6.1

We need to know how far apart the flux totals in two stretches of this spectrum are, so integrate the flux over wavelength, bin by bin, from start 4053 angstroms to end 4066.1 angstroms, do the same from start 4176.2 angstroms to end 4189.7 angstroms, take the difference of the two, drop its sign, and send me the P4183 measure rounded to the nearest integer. 10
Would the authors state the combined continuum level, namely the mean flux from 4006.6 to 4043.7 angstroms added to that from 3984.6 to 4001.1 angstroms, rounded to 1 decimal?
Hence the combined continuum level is 20.7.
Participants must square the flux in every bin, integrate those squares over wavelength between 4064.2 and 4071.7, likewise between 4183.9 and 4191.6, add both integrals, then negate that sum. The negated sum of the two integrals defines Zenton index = -1638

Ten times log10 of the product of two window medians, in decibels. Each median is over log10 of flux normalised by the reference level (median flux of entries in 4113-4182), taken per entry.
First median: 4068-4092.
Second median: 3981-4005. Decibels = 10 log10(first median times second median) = -33.2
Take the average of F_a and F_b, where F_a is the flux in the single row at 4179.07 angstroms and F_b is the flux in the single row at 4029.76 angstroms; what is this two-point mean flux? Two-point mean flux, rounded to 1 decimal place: 10.6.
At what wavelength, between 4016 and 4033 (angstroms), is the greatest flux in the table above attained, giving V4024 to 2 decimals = 4020.49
